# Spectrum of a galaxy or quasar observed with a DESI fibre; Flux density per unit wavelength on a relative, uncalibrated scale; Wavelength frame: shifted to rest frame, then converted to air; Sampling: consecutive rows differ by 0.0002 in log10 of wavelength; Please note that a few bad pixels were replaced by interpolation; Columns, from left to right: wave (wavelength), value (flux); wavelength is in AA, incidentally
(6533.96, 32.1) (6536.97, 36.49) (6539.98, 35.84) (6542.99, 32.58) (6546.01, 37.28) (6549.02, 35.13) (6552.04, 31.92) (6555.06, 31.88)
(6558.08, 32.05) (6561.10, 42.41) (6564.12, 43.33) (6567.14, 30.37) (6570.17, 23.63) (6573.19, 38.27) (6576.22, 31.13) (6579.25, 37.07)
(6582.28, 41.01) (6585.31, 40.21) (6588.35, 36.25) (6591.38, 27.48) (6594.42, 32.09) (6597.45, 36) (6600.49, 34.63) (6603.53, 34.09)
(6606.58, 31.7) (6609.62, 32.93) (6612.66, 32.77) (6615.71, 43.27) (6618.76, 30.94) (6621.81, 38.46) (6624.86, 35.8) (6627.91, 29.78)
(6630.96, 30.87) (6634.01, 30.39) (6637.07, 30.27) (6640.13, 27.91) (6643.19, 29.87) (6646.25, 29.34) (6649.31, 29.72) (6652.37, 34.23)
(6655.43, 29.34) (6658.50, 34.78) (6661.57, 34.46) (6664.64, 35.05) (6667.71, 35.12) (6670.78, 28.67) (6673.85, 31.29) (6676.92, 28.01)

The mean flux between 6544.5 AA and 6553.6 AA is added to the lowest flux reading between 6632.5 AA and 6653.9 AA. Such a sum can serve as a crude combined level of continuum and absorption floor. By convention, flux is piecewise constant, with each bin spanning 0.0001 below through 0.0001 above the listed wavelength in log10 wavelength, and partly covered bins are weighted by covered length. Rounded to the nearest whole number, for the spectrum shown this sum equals 63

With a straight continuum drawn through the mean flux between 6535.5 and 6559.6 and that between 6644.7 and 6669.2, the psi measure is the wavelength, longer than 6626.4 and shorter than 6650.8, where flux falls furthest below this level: 6640.13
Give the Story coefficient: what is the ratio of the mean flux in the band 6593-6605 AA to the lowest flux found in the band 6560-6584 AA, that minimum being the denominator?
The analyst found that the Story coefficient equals 1.45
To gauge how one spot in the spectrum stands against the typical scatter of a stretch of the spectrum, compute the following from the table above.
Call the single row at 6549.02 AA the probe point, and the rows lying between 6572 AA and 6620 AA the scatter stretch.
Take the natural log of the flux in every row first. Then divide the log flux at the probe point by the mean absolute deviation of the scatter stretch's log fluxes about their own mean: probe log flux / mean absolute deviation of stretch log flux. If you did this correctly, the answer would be 37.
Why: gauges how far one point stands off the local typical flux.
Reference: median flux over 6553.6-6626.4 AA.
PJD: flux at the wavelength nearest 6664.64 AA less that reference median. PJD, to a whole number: 1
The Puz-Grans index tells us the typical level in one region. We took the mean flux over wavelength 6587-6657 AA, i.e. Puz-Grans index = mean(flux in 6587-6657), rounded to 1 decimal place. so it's 32.5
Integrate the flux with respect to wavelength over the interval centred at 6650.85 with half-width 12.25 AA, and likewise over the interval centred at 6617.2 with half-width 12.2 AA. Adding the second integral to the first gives 1605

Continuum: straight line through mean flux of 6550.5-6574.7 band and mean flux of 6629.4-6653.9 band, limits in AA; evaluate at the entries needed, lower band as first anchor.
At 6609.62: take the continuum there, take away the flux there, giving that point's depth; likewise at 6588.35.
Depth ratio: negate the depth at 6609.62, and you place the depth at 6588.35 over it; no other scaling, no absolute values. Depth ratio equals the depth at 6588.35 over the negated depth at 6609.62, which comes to -3.2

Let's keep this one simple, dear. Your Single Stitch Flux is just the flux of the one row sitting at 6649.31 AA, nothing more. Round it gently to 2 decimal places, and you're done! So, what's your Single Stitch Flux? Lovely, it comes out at 29.72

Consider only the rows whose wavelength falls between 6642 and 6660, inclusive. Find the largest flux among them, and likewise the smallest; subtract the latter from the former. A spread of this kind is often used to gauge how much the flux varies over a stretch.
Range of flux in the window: 5.4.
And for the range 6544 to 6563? 10.5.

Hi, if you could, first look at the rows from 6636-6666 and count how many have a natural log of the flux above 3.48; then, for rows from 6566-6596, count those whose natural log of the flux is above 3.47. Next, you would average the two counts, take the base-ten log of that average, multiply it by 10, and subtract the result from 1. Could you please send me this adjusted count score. -5.5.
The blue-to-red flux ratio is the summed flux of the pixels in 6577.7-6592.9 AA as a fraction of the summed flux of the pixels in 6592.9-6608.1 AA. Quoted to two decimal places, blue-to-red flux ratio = 1.08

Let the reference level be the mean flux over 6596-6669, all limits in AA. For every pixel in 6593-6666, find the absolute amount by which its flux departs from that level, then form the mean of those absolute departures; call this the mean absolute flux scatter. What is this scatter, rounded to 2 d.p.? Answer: 2.70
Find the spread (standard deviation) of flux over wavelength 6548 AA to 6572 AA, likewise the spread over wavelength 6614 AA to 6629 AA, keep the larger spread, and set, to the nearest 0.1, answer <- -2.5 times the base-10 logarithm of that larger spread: -2.0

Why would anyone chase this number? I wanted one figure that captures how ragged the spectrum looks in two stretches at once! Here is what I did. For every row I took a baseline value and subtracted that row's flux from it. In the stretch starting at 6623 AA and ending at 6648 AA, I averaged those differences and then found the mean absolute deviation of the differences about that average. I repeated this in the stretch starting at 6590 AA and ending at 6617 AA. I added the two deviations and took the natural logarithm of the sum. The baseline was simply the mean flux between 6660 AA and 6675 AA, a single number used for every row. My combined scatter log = 1.43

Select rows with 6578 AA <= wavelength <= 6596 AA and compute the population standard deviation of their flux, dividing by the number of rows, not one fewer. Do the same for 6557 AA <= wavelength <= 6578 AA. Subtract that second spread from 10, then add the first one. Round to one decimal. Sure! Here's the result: 8.1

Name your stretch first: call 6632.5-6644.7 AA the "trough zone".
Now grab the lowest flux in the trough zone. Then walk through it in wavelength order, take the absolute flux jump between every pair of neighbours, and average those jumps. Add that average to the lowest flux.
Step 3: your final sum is 29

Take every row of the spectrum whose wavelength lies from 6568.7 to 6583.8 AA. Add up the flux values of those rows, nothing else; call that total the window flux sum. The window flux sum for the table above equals 171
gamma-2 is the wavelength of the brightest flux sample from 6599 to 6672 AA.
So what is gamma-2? 6615.71 AA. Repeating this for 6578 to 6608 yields 6582.28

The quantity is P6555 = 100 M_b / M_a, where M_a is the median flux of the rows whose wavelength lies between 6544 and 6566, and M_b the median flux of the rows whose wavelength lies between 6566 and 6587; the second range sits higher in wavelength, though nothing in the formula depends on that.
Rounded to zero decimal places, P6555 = 106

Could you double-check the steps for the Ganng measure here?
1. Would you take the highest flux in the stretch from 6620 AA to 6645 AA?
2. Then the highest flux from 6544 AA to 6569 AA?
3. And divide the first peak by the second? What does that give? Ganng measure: 0.89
